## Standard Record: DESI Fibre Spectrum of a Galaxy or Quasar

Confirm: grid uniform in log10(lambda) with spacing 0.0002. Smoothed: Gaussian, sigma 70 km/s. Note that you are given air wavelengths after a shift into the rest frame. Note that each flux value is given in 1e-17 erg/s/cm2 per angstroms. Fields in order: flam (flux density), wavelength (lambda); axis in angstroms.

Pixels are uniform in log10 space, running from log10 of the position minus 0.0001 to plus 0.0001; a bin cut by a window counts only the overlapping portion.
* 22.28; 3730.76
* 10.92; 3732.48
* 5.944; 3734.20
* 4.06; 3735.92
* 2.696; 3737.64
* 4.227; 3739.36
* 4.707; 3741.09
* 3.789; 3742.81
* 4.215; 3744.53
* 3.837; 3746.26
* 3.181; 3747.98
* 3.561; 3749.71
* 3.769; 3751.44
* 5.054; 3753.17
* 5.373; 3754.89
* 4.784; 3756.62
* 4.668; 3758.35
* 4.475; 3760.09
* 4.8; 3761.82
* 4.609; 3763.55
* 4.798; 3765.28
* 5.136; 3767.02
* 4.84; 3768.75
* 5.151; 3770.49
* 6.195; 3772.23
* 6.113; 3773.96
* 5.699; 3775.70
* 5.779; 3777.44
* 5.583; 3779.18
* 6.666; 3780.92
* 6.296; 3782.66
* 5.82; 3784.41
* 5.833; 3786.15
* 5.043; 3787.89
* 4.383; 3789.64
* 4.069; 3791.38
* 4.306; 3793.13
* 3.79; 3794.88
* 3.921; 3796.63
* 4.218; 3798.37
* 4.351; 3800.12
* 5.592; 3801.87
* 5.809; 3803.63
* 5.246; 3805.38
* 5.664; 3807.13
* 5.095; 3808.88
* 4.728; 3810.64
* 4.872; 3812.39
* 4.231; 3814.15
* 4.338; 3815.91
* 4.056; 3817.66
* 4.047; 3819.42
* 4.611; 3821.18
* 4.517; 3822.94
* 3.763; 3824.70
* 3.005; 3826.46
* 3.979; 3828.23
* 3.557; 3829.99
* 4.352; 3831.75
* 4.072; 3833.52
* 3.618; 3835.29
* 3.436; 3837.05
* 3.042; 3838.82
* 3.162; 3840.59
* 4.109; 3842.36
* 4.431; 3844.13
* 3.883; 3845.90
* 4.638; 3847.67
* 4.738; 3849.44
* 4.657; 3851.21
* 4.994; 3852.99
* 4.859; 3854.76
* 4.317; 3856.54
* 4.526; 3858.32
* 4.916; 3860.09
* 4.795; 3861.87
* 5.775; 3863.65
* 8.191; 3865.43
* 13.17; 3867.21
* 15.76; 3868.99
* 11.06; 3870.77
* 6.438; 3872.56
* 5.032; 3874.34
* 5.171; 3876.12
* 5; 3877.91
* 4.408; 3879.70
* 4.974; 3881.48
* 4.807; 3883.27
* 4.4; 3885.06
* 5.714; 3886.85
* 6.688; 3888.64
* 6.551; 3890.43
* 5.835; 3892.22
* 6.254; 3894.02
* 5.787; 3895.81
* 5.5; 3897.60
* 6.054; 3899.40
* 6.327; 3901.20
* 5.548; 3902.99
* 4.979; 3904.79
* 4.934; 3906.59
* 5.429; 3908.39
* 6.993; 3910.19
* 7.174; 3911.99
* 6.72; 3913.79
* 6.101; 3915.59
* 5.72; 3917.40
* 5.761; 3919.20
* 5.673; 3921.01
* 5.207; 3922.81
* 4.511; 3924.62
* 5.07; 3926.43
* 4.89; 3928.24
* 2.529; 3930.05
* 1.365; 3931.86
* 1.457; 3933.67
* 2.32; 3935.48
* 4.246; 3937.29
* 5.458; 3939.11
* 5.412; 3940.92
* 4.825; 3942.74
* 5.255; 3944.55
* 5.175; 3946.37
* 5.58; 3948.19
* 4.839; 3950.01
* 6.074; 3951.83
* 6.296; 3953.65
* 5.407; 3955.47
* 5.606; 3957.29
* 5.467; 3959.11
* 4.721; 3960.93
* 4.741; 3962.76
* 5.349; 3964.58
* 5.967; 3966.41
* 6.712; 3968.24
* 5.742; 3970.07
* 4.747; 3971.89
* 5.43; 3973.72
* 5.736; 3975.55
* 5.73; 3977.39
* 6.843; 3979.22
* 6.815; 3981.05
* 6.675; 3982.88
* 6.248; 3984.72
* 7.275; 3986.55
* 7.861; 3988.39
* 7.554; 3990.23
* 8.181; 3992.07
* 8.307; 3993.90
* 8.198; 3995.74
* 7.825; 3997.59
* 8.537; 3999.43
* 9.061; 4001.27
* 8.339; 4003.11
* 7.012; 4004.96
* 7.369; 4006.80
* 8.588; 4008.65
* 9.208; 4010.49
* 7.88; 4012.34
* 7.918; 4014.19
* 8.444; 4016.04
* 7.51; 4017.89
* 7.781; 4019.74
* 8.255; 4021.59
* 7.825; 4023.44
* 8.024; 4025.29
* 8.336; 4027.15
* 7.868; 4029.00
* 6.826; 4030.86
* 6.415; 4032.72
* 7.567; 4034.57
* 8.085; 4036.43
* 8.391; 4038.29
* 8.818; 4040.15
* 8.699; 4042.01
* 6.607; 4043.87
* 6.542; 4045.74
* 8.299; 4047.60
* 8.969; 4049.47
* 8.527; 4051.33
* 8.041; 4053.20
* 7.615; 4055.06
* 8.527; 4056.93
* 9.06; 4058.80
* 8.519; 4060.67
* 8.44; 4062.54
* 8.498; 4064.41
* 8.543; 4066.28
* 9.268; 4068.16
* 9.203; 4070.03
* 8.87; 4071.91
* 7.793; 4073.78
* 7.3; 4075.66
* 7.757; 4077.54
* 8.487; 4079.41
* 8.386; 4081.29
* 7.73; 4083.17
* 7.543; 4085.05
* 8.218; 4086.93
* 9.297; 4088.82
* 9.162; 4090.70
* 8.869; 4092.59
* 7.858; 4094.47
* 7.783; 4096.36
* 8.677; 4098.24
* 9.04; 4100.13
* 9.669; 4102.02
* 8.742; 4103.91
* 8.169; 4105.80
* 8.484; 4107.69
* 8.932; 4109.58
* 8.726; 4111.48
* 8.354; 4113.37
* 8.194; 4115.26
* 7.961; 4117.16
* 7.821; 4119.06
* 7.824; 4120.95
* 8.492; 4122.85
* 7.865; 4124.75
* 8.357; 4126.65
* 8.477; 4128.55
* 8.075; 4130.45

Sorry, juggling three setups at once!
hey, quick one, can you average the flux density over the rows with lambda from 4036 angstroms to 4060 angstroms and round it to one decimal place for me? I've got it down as 8.2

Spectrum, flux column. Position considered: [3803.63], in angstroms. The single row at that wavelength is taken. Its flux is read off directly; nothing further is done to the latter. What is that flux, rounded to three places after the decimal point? 5.809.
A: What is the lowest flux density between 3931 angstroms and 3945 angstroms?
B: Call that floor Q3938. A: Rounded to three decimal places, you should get 1.365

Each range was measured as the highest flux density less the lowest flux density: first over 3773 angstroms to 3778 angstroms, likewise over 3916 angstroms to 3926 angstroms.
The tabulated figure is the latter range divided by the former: 3.0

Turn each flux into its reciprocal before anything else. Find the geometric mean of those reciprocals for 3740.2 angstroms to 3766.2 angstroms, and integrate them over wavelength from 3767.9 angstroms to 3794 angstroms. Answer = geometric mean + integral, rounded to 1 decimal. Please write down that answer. 5.1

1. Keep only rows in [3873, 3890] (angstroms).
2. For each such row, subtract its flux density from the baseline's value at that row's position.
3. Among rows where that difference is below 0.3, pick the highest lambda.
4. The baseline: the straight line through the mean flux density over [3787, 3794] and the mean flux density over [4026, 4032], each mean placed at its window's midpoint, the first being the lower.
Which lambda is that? 3888.64 angstroms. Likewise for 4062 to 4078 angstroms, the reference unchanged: 4071.91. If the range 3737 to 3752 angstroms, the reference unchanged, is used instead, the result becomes 3751.44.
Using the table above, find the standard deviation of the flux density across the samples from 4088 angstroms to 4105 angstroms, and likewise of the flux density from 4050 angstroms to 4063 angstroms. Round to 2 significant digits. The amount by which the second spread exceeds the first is -0.17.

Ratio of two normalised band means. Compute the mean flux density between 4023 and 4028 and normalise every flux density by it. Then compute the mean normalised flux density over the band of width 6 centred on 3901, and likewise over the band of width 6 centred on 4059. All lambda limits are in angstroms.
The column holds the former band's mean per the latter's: 0.7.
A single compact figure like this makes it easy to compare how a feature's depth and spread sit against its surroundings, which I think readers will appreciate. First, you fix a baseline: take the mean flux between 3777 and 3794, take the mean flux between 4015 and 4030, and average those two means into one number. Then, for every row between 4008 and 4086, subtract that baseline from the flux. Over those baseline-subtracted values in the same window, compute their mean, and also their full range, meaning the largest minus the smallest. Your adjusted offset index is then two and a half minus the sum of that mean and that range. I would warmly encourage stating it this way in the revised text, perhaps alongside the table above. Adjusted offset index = -2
